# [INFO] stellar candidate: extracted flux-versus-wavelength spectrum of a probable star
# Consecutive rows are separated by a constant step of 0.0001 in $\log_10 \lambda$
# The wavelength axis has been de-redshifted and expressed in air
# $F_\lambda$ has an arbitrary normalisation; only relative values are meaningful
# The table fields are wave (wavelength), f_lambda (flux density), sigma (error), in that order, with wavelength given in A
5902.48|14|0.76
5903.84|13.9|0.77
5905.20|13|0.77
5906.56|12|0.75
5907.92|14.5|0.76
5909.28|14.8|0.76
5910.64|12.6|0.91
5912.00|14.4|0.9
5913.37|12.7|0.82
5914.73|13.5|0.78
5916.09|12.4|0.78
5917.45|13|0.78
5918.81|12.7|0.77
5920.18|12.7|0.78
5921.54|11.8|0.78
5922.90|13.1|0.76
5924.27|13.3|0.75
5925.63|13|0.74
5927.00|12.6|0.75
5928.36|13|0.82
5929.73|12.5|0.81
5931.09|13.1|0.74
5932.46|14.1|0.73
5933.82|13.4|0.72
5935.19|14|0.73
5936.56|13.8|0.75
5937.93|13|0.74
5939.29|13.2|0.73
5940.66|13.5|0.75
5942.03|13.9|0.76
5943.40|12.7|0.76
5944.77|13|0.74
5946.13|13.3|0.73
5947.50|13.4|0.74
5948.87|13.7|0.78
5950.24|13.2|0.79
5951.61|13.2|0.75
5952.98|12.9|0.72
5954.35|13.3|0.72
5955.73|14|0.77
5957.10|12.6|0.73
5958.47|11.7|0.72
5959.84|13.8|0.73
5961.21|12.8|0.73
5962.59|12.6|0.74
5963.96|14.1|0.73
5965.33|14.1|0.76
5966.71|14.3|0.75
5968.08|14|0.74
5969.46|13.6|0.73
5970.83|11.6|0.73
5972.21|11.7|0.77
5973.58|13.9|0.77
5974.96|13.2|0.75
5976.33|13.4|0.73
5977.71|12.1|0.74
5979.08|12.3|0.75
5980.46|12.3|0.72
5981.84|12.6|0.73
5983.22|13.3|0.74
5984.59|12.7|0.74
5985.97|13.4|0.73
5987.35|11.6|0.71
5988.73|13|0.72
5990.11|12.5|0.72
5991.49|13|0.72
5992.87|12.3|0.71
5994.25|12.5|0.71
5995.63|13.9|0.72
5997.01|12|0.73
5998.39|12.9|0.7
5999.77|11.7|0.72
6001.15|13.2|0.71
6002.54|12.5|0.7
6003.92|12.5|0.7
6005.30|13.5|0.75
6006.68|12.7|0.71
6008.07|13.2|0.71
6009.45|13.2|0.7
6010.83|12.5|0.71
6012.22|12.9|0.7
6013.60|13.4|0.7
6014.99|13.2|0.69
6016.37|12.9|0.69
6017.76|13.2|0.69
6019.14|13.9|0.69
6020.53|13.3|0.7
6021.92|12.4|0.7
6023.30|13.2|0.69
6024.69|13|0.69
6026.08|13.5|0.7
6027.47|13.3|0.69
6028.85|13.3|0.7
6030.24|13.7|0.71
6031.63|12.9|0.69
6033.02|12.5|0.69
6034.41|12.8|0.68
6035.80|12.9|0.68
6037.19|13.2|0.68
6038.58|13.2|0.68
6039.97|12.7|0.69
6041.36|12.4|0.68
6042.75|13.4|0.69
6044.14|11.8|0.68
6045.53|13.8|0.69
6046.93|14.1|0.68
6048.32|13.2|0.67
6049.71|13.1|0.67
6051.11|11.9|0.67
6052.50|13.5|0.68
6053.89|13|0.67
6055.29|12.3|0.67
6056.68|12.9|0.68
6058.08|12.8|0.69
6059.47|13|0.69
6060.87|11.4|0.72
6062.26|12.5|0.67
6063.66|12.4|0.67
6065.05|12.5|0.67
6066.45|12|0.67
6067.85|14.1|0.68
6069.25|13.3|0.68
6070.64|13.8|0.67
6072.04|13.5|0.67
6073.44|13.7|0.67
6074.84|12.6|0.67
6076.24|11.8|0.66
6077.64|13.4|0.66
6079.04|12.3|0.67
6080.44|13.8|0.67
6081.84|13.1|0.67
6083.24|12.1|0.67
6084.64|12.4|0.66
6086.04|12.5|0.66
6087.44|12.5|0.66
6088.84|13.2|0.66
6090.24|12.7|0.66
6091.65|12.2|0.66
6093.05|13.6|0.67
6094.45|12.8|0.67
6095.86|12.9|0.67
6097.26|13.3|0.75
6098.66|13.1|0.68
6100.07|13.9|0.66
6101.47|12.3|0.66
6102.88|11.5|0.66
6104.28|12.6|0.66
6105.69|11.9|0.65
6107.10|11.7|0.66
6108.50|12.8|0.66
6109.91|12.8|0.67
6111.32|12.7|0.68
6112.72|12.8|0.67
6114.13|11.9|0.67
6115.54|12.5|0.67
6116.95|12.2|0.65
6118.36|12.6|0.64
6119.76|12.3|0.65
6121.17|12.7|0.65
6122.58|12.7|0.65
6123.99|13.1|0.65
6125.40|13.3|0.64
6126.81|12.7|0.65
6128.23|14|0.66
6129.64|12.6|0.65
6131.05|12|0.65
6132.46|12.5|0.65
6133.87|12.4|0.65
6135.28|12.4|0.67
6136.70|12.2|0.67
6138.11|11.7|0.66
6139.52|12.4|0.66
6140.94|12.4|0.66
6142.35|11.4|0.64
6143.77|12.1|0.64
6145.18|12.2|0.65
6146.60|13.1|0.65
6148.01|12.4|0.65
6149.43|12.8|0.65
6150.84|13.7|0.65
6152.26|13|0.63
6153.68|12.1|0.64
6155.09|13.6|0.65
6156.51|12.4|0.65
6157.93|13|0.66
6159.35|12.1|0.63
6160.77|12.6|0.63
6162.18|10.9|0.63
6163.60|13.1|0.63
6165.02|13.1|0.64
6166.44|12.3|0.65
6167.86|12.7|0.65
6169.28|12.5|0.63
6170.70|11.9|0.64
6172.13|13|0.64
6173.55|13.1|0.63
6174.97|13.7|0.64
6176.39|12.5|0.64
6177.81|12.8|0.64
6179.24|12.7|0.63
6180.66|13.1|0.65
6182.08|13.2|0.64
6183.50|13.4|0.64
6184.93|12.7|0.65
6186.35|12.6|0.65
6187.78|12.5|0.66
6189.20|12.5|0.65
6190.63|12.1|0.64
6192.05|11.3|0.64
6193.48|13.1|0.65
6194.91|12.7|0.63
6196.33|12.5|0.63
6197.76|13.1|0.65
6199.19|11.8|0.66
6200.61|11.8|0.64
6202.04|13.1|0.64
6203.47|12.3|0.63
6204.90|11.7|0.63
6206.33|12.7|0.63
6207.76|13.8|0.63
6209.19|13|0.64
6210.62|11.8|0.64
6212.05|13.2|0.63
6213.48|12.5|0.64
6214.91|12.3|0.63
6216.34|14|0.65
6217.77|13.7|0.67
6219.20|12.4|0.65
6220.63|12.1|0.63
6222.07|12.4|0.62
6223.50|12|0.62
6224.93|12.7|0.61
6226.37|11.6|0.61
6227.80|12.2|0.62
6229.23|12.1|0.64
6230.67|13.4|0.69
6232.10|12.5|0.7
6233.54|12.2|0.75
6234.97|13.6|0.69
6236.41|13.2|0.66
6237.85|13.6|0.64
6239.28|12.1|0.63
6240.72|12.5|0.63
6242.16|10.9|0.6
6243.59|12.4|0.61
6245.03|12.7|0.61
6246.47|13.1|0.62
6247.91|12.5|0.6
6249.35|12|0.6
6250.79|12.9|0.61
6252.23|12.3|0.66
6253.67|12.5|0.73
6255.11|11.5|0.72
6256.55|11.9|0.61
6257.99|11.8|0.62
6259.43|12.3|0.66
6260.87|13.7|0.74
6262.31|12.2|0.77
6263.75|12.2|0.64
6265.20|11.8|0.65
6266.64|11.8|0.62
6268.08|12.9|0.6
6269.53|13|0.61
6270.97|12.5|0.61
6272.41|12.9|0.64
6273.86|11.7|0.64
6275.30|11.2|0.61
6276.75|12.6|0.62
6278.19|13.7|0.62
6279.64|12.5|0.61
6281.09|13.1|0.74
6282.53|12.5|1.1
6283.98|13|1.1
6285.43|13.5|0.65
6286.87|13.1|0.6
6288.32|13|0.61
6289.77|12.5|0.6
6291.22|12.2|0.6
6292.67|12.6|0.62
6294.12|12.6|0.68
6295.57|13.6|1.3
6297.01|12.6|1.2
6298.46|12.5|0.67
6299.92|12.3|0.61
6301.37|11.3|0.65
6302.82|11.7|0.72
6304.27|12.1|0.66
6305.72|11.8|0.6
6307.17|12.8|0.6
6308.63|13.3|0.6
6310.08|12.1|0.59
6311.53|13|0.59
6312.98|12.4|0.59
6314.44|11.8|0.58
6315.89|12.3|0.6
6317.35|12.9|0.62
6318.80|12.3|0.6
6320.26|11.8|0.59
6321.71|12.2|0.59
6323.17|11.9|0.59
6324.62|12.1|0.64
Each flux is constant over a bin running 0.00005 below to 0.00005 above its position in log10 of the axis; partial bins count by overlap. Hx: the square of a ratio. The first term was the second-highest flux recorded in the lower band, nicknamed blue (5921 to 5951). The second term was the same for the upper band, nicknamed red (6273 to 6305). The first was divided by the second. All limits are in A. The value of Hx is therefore 1.06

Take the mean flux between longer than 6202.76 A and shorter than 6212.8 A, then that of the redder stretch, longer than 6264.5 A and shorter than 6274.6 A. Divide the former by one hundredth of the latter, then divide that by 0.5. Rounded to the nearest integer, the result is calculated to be 204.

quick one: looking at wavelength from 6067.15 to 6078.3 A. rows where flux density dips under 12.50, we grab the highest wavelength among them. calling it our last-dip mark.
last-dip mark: 6076.24 A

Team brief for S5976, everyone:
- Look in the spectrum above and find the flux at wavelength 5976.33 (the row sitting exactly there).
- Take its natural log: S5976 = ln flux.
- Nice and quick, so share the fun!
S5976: 2.60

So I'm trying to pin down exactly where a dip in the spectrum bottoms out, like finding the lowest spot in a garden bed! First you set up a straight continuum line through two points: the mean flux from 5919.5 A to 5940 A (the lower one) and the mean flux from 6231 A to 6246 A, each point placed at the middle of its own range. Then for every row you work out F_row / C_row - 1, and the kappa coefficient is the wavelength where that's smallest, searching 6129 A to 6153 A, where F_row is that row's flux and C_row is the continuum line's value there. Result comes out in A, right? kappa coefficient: 6142.35 A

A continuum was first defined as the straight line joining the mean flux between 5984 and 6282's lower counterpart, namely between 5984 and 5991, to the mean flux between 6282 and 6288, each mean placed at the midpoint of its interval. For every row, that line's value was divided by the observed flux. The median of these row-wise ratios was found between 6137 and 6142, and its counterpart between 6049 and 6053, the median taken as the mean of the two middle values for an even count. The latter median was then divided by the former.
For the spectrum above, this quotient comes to 0.938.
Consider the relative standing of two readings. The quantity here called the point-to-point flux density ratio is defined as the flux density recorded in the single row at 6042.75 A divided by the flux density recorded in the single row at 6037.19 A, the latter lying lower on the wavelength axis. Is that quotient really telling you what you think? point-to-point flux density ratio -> 1.02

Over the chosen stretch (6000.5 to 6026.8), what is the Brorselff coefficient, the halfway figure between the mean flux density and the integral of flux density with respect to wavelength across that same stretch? 178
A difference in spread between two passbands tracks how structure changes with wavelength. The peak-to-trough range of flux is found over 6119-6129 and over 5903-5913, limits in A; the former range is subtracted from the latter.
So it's 1.1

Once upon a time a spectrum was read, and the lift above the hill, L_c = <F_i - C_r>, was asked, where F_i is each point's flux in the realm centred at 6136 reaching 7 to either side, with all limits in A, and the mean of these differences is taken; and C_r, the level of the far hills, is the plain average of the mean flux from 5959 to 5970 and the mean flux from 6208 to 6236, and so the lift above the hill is -0.94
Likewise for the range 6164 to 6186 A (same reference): -0.29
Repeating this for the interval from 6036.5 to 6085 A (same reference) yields -0.25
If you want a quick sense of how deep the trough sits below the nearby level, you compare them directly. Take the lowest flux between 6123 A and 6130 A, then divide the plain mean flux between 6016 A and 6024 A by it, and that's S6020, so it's 1.04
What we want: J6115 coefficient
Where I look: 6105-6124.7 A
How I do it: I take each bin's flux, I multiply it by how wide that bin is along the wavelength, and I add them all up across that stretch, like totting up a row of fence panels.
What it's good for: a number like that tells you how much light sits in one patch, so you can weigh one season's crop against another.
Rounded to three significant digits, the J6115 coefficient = 246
